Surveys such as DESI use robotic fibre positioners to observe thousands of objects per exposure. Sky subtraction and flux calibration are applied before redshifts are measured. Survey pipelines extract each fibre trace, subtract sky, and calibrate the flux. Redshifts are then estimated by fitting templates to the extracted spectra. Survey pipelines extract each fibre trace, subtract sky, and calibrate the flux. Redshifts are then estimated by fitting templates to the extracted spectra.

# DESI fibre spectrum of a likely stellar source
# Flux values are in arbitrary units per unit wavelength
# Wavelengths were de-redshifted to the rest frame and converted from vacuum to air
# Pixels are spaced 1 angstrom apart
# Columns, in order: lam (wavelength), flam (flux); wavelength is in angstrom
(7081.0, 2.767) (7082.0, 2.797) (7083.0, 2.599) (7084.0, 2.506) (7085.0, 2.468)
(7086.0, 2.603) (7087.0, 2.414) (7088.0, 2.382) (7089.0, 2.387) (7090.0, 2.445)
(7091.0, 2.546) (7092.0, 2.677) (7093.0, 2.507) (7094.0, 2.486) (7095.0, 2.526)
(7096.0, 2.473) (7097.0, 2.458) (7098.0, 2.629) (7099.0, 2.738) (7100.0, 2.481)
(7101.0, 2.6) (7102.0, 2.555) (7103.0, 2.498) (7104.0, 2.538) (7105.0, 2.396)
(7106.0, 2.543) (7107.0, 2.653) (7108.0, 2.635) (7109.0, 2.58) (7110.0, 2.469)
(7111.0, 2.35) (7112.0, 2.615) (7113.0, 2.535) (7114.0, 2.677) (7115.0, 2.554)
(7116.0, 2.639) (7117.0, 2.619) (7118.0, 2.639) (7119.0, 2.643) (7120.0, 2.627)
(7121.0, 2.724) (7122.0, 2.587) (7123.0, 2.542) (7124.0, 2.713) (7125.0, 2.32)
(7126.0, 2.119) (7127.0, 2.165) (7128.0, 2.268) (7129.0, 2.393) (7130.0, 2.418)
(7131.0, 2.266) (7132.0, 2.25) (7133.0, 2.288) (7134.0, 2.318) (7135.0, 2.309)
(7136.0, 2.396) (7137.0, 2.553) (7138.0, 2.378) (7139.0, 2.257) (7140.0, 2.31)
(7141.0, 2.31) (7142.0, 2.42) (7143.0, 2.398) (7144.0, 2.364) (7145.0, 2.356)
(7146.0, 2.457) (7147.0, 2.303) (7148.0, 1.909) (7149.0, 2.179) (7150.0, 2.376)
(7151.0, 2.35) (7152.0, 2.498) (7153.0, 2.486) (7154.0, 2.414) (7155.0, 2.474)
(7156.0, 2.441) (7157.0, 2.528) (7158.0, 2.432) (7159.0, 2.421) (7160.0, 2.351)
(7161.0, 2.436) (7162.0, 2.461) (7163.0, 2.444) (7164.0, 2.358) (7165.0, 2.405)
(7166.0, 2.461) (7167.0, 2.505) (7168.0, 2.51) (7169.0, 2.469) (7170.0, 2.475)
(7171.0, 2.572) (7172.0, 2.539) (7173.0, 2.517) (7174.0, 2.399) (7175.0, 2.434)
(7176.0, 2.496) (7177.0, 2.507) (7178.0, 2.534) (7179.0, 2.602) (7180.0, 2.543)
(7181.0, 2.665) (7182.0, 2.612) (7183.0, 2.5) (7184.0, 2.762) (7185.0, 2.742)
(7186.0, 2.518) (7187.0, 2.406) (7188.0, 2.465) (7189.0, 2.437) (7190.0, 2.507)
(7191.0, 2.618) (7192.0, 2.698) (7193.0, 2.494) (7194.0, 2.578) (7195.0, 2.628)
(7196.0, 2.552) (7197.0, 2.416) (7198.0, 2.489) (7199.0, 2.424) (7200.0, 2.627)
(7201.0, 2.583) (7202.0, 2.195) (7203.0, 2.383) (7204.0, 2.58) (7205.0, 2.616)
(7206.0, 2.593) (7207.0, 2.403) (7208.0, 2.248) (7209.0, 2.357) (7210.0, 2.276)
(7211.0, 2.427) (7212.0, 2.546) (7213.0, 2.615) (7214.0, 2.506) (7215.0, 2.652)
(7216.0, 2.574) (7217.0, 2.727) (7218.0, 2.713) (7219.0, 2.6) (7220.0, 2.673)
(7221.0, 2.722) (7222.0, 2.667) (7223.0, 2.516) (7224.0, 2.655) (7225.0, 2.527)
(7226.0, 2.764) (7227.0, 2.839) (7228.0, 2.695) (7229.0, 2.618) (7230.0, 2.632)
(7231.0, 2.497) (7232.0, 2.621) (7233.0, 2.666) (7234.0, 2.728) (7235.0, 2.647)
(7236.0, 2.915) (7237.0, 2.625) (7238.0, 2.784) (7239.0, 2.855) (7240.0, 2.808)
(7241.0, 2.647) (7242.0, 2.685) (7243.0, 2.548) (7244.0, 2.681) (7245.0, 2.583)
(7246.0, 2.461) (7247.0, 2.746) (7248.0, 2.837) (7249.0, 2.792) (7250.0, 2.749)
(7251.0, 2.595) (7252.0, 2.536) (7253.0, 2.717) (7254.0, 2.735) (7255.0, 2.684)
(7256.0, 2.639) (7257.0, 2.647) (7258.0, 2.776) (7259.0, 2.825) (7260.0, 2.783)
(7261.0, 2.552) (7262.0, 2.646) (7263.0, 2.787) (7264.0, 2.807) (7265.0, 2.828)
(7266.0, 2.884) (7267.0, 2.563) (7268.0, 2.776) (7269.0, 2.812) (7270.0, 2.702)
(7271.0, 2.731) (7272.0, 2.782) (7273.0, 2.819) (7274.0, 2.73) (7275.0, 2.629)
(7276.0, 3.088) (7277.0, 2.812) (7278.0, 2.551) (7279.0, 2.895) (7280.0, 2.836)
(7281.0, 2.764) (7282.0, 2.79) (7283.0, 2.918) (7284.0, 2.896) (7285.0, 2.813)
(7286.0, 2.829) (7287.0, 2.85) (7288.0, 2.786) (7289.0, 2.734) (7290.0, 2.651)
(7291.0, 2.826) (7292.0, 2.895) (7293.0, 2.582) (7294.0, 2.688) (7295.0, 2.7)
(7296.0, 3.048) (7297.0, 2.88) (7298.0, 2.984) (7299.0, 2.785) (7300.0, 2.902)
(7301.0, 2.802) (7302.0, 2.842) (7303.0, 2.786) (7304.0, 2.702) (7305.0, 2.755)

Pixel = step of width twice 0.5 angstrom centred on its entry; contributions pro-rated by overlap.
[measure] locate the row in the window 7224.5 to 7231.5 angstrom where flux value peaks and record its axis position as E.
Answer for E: 7227.0 angstrom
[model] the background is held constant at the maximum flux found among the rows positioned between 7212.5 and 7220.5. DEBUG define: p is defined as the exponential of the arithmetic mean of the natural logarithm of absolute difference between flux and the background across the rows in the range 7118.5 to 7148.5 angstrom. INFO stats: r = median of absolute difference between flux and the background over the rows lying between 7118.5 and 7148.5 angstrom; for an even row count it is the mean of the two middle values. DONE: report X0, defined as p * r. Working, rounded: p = 0.26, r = 0.37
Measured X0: 0.09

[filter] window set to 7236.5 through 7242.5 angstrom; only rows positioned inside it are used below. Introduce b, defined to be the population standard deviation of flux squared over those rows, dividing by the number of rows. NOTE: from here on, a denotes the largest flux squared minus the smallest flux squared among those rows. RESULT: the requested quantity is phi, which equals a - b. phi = 0.8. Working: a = 1.26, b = 0.47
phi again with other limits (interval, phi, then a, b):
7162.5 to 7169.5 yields 0.5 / 0.74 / 0.24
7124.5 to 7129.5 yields 0.8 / 1.24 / 0.45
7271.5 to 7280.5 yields 2.2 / 3.03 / 0.82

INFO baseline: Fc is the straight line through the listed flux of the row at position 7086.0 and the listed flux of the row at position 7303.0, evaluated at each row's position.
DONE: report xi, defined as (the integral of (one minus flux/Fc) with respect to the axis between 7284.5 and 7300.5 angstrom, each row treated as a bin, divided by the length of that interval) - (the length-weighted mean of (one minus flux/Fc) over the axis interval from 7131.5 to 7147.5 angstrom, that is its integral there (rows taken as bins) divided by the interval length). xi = -0.12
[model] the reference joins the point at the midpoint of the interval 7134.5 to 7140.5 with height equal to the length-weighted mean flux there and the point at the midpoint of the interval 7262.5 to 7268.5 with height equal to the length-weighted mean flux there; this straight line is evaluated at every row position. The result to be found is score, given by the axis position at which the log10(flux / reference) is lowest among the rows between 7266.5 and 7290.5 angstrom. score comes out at 7278.0 angstrom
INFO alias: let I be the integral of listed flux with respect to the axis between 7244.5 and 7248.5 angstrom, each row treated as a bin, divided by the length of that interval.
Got 2.66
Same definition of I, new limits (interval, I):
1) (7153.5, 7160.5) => 2.44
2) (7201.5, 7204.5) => 2.39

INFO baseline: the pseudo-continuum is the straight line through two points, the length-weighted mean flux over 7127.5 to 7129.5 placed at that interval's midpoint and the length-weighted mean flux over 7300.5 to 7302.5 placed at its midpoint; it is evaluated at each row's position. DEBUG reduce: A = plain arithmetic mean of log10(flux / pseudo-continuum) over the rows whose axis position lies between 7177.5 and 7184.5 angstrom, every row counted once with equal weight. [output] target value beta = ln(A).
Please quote -3.9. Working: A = 0.021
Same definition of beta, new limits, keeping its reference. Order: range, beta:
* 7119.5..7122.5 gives -2.8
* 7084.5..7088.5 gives -3.1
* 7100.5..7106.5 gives -3.0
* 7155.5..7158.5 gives -4.6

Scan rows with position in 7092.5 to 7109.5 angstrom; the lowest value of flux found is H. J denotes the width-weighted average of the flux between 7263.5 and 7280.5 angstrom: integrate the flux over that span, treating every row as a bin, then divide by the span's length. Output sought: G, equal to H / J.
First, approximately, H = 2.396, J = 2.8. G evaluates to 0.86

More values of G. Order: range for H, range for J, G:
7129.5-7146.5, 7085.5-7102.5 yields 0.89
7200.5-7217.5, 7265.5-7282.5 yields 0.79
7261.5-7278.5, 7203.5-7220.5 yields 1.01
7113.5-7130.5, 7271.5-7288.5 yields 0.75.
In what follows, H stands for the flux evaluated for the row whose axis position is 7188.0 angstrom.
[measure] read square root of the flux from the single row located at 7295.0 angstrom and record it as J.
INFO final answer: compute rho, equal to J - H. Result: -0.82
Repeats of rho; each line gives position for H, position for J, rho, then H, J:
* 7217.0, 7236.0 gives -1.02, 2.727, 1.71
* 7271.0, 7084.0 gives -1.15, 2.731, 1.58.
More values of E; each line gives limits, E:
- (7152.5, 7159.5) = 7157.0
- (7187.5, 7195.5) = 7192.0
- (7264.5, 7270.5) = 7266.0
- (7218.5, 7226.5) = 7226.0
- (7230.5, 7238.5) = 7236.0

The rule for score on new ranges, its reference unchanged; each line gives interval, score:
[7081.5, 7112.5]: 7111.0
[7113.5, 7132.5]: 7126.0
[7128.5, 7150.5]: 7148.0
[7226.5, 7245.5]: 7231.0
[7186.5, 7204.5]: 7202.0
